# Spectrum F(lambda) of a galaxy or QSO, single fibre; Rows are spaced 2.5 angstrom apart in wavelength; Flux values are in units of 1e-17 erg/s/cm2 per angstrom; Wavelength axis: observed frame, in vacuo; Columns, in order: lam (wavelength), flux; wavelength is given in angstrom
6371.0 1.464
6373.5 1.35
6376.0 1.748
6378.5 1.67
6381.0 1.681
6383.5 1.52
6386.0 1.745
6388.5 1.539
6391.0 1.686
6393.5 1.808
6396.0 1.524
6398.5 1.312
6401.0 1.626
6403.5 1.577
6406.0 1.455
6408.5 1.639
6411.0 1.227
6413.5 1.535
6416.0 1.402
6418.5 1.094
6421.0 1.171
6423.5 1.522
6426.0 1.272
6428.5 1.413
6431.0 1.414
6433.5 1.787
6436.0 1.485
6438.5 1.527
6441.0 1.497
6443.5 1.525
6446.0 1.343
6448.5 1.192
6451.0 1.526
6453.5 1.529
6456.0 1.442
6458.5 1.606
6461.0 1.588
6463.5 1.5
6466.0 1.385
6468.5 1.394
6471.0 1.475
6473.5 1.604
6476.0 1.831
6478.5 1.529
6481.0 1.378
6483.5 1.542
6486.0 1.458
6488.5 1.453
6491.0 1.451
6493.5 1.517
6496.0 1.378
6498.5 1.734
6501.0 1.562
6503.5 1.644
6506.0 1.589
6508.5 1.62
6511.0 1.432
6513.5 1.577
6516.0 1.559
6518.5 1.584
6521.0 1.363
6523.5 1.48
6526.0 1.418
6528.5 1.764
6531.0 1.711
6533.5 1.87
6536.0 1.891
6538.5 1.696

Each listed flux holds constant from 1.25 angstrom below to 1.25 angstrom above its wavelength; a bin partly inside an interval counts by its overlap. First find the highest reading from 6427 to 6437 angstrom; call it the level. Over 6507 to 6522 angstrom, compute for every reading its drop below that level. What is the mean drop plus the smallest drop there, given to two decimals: 0.43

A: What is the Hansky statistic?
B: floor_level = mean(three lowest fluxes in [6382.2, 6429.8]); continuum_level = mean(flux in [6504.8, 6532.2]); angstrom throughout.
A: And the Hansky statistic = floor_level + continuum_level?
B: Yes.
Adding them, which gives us 2.72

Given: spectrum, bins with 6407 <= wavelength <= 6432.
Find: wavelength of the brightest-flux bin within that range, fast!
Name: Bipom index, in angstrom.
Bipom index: 6408.5 angstrom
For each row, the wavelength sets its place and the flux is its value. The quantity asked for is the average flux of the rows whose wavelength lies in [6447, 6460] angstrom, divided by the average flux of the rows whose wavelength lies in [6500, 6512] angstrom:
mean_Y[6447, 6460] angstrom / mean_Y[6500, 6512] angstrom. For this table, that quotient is 0.93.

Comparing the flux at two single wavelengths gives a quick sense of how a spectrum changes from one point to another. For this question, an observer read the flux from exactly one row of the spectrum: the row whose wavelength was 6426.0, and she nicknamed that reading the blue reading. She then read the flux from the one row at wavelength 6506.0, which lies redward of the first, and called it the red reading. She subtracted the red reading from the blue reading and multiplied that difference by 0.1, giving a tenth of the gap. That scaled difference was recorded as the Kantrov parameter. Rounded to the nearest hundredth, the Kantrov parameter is -0.03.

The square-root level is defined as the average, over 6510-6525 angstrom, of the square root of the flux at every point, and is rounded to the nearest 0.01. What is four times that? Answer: 4.90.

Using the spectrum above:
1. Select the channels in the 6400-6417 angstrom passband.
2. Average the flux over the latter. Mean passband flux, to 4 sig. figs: 1.494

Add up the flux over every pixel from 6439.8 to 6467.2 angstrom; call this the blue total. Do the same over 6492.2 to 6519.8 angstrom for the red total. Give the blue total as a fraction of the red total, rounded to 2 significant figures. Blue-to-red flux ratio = 0.94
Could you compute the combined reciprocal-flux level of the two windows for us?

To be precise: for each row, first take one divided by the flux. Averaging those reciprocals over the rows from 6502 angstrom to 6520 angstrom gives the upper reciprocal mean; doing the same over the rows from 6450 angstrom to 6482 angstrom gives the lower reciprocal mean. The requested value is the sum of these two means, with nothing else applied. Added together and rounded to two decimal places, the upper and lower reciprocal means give 1.30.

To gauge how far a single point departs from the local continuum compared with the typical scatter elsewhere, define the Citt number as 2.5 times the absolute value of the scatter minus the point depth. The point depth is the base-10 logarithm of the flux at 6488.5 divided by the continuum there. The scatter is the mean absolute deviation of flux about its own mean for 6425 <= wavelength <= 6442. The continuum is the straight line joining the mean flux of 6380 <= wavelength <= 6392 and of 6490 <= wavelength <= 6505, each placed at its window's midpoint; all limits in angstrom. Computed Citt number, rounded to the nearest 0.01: 0.33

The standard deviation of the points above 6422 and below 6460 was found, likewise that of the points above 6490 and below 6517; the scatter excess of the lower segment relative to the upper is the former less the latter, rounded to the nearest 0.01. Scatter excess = 0.04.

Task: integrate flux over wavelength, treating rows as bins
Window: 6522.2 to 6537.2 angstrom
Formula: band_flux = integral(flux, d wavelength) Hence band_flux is 25.3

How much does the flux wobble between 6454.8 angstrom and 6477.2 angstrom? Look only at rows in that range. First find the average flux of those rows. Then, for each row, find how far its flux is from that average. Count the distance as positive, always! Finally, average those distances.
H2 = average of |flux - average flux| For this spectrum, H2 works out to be 0.11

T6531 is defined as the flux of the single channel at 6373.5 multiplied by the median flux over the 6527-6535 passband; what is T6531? 2.4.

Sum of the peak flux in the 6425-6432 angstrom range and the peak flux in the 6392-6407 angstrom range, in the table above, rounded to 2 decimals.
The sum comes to 3.22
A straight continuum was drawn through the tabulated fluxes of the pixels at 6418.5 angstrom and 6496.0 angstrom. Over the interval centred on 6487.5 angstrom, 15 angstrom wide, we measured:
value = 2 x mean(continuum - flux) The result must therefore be -0.24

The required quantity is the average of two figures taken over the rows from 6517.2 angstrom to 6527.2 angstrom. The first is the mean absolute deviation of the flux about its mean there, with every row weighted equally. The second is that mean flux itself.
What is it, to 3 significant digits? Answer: 0.766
